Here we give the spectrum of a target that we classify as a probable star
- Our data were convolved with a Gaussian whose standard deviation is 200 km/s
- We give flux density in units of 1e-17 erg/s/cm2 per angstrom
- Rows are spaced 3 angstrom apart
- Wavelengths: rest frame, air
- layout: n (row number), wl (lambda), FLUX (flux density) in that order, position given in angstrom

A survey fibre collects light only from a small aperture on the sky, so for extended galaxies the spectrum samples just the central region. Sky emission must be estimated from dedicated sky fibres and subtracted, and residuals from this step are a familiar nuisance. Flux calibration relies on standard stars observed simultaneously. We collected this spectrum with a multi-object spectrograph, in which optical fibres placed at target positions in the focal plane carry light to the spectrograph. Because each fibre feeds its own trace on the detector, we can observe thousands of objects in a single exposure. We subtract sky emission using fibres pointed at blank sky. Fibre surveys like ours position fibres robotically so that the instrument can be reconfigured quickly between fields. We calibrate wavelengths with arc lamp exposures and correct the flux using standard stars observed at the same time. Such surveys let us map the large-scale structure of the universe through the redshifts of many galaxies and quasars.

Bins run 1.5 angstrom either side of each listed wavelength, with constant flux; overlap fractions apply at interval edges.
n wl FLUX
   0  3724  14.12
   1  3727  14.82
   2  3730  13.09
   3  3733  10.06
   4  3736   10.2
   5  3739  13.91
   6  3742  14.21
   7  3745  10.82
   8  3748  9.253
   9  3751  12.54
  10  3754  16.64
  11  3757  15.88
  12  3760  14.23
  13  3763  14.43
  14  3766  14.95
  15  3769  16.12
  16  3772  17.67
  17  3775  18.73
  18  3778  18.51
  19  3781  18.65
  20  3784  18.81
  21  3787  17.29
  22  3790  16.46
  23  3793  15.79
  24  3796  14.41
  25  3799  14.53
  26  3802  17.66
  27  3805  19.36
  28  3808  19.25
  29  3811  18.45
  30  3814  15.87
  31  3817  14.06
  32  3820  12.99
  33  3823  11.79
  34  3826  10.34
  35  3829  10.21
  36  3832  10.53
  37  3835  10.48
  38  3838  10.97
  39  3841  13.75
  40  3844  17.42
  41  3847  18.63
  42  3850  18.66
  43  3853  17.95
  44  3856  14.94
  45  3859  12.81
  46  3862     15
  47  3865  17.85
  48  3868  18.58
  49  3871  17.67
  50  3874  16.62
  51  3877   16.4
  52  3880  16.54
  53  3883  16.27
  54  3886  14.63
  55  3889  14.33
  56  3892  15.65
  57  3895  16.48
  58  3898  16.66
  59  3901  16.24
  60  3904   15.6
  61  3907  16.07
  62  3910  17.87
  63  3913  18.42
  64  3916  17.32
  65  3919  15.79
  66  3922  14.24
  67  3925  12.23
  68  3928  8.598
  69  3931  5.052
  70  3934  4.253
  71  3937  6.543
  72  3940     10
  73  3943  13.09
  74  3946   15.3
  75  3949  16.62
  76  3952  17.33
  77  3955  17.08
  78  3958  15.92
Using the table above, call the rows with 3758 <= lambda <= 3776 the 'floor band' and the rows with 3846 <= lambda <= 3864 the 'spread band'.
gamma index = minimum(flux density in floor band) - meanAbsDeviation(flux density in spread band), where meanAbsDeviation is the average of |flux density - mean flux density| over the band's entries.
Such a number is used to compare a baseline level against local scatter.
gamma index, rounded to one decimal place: 12.1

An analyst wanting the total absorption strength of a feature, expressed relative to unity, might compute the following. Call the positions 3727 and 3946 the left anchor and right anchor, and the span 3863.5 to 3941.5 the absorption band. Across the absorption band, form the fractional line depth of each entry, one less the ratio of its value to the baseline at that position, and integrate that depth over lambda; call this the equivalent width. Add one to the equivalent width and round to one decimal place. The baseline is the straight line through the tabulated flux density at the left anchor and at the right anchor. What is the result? 4.8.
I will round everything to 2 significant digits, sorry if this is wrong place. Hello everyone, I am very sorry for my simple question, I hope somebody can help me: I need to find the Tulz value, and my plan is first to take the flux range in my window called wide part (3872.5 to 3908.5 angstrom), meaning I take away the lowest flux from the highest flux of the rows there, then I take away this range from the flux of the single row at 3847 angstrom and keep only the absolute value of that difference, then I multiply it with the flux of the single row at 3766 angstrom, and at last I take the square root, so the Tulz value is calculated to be 16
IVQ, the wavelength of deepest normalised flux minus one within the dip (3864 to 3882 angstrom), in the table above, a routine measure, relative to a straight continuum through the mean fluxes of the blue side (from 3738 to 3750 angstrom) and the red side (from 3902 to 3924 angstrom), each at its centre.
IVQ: 3877 angstrom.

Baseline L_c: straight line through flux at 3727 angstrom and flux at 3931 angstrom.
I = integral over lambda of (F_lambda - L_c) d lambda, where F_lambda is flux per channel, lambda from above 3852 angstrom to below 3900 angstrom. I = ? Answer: 405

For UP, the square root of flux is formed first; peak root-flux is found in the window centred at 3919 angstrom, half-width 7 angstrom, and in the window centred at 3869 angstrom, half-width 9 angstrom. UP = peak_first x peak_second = 18.5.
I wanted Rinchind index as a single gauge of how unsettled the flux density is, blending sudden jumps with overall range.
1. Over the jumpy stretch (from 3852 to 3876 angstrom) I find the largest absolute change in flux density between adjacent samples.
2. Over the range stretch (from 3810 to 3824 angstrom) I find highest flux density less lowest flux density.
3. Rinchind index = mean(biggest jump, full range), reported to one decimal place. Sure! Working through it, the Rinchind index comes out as 4.8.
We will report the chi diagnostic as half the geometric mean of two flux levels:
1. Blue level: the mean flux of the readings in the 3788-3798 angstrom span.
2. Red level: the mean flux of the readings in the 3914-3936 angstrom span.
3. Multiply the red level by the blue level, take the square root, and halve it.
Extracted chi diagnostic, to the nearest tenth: 6.6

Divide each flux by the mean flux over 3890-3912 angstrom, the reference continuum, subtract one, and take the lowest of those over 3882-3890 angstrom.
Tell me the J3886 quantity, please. -0.12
